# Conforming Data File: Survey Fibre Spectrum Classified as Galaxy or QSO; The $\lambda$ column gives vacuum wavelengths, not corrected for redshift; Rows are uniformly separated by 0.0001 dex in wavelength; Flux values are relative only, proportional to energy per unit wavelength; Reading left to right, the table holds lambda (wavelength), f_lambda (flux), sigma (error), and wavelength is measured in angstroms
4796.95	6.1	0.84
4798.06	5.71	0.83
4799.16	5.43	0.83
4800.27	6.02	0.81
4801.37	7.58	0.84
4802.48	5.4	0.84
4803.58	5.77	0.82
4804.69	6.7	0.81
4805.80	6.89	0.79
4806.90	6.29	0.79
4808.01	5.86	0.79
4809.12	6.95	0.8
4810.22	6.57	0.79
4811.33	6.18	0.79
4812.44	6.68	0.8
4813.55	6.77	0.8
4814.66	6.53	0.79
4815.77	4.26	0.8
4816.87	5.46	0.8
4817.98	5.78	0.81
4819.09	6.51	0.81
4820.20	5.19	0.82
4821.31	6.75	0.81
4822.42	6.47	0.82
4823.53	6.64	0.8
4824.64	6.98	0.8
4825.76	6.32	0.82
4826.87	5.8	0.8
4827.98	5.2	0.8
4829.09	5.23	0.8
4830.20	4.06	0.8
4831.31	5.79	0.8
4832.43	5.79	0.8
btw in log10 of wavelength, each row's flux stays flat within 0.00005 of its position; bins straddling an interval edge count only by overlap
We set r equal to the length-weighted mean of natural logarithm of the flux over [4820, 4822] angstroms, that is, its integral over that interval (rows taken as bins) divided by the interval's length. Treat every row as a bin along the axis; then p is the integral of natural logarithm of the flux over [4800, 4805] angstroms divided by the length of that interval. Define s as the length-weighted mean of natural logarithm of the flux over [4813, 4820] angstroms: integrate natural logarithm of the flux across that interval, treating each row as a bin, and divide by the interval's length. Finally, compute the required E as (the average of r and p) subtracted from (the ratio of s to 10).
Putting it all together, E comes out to -1.64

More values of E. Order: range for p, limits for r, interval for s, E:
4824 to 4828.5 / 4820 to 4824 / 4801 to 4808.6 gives -1.64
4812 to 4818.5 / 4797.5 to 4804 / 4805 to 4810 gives -1.59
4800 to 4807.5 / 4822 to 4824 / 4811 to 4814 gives -1.68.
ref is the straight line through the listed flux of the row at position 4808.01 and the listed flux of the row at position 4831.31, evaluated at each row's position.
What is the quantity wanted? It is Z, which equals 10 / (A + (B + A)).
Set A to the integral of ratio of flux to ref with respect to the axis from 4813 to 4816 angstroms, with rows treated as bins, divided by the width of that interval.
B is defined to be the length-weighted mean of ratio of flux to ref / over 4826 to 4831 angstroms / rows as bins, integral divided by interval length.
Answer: 3.38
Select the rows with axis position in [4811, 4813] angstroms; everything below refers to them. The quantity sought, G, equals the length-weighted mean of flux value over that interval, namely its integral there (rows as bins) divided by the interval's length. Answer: 6.45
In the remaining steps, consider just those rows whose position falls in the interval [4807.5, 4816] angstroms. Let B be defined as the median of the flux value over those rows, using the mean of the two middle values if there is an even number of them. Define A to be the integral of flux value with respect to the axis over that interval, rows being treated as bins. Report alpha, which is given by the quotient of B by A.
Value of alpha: 0.122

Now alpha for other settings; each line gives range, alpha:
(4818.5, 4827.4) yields 0.115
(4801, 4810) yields 0.113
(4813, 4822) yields 0.115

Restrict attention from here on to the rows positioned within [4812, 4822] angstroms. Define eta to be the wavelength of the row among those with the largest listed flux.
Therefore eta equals 4813.55 angstroms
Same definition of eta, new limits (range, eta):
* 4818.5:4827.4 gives 4824.64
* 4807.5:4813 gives 4809.12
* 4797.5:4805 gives 4801.37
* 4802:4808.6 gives 4805.80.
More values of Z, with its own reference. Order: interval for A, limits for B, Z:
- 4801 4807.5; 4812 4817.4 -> 3.13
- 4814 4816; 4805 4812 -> 3.29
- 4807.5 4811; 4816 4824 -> 3.09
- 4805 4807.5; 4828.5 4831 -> 3.26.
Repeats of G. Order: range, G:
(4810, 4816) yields 6.24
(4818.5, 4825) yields 6.40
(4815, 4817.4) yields 5.02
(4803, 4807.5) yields 6.40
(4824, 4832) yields 5.63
